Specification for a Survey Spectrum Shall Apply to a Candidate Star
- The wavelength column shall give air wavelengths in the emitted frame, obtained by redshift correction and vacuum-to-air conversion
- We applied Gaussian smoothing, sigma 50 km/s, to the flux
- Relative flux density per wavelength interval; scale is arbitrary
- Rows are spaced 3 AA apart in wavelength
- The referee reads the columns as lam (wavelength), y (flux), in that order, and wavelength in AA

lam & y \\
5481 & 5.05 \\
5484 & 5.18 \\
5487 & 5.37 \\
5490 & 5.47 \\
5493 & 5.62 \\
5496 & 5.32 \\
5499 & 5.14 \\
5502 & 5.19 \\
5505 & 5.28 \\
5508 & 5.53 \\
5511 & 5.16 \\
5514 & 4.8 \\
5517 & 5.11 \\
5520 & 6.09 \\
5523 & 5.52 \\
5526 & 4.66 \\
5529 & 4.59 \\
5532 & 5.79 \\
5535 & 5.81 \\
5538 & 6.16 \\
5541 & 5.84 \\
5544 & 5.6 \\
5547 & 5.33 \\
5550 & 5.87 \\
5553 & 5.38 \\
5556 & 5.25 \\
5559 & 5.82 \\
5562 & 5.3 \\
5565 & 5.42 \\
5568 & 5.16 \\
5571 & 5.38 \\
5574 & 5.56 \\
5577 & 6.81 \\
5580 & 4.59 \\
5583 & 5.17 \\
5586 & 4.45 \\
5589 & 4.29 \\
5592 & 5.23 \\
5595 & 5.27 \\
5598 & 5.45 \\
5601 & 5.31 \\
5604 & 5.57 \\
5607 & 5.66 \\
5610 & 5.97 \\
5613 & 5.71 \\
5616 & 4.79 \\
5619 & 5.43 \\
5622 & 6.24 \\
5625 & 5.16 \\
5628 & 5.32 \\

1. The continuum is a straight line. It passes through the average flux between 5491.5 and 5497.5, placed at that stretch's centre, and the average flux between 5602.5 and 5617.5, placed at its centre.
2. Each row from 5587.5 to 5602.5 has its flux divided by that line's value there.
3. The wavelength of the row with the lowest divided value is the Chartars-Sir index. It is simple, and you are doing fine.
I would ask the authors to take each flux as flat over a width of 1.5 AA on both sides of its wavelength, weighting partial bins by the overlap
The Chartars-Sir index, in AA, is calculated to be 5589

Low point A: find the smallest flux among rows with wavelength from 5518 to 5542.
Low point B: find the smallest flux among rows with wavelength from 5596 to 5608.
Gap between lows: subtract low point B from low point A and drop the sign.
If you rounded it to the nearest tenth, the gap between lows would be 0.7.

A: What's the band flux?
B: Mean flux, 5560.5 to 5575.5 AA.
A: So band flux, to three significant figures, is 5.36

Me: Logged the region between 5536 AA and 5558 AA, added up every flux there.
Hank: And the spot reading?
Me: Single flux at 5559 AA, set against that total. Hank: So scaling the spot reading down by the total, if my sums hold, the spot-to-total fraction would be 0.148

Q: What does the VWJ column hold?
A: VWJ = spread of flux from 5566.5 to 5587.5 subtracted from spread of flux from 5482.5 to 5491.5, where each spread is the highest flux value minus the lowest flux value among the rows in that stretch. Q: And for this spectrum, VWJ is -2.1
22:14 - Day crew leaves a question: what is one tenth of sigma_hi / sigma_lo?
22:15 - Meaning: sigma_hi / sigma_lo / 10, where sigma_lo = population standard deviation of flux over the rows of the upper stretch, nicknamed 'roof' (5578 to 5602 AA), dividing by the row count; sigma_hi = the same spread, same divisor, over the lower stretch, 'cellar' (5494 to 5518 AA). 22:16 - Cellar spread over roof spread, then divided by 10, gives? 0.05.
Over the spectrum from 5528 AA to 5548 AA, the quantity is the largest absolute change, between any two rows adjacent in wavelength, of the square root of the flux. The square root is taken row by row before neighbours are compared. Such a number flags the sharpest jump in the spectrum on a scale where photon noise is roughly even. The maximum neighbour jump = 0.26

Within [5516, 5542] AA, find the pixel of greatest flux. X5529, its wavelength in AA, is 5538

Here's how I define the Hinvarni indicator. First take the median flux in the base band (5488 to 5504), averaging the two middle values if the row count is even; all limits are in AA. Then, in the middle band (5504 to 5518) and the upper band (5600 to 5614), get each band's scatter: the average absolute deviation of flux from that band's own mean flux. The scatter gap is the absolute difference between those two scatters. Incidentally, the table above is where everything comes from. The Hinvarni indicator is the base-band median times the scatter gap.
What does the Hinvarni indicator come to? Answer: 0.11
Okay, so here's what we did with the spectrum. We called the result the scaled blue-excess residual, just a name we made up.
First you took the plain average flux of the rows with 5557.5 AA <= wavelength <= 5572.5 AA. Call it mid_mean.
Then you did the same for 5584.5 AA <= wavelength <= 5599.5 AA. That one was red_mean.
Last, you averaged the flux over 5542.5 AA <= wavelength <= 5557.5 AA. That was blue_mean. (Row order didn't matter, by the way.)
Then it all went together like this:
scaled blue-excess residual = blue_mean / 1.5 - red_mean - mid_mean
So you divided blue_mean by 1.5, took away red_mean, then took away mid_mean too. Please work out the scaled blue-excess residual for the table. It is -6.7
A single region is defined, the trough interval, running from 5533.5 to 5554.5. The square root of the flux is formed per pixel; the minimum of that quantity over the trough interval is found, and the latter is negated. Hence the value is -2.31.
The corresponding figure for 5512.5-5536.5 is -2.14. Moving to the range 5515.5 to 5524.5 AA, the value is -2.26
